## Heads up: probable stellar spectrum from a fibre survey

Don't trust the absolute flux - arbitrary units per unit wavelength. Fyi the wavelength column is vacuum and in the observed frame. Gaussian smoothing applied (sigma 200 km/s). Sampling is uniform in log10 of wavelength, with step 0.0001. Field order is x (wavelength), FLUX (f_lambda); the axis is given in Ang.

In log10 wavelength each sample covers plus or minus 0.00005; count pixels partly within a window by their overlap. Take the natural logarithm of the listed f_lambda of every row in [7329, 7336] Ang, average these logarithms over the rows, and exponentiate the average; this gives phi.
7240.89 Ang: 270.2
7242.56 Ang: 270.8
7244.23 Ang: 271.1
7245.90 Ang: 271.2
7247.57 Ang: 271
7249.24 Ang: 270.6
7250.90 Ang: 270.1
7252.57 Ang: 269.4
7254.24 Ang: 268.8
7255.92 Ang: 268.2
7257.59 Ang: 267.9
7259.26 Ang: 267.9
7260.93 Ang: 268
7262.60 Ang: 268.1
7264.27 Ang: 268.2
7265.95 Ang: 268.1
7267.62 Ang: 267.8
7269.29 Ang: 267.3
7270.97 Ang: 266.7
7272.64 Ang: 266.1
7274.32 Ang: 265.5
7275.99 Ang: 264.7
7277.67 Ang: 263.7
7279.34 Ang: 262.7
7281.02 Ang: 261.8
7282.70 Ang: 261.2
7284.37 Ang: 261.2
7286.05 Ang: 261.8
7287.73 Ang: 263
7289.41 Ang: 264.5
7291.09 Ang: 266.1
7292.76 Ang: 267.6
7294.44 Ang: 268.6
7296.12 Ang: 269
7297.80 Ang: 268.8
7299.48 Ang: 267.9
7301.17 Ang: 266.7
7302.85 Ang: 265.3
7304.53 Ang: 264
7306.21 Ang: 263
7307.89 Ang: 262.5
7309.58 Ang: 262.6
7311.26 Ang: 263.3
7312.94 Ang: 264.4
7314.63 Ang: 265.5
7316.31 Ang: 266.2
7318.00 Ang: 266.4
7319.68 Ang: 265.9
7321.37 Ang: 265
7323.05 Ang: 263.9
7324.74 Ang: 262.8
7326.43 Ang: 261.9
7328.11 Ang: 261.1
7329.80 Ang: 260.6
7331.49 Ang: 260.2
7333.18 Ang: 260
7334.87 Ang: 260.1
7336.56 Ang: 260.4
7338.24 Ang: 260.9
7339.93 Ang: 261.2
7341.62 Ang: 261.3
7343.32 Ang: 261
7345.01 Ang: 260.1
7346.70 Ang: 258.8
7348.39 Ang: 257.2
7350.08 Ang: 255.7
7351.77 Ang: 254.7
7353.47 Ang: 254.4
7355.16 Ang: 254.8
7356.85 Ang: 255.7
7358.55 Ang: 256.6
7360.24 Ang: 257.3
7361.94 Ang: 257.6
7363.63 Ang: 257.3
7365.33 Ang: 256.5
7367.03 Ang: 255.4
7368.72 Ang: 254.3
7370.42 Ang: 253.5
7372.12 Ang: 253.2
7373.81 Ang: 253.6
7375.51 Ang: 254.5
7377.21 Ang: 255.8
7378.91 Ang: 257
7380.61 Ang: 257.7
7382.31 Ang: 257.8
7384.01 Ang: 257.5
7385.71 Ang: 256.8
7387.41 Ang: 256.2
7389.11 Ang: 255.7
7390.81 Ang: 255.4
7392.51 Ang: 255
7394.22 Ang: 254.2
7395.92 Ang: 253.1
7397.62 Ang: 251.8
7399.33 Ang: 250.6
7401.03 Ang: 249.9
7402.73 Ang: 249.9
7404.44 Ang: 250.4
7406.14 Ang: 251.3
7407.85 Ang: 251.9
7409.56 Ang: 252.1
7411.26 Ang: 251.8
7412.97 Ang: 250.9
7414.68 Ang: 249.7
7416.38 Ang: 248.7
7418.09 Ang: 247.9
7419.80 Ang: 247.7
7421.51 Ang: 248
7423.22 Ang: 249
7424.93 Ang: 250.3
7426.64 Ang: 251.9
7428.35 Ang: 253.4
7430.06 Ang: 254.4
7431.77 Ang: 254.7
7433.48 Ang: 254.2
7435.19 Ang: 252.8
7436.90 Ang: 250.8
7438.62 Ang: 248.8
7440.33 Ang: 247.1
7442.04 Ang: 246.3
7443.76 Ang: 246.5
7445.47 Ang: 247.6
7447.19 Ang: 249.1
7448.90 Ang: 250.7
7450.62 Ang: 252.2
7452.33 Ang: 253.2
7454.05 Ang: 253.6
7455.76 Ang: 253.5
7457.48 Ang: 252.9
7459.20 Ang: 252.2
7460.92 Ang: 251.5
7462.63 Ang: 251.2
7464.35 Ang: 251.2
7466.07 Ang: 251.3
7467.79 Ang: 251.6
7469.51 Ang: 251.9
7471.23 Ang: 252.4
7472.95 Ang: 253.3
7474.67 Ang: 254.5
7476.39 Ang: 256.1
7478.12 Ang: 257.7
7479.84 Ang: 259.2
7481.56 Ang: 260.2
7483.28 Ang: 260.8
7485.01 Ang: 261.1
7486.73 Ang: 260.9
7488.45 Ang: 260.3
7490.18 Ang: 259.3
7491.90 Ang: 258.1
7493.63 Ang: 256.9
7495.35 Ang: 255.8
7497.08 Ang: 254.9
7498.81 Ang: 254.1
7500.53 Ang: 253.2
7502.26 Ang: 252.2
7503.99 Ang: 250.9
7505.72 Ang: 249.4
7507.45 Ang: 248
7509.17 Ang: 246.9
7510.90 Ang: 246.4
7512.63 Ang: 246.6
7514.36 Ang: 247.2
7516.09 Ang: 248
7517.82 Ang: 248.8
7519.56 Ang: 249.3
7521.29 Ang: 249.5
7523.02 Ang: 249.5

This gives 260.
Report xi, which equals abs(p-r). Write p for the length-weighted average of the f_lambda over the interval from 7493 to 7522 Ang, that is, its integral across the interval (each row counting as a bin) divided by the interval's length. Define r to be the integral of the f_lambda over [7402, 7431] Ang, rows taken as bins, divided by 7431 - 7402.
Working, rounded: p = 250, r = 251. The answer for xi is 0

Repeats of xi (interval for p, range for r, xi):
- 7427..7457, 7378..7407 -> 3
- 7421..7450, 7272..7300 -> 15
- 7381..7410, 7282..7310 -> 11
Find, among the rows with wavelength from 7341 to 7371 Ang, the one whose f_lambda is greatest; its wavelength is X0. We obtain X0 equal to 7341.62 Ang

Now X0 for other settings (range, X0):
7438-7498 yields 7485.01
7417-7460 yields 7431.77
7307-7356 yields 7318.00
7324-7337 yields 7324.74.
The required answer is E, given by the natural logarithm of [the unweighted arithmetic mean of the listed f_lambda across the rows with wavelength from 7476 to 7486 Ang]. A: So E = 5.56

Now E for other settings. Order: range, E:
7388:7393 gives 5.54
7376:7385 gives 5.55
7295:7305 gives 5.59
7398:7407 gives 5.52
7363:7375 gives 5.54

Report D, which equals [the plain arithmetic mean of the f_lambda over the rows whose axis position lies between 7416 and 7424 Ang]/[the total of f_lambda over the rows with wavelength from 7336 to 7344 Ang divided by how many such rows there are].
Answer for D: 0.95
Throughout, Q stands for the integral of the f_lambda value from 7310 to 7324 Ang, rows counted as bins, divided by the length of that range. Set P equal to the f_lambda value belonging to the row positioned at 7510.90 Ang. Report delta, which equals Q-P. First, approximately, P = 246.4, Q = 265.1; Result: 19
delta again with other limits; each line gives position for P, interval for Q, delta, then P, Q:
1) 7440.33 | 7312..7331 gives 17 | 247.1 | 263.9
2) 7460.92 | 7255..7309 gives 14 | 251.5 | 265.7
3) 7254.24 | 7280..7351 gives -6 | 268.8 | 263.1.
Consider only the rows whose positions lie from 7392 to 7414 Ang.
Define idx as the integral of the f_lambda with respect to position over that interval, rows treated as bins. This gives 5535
